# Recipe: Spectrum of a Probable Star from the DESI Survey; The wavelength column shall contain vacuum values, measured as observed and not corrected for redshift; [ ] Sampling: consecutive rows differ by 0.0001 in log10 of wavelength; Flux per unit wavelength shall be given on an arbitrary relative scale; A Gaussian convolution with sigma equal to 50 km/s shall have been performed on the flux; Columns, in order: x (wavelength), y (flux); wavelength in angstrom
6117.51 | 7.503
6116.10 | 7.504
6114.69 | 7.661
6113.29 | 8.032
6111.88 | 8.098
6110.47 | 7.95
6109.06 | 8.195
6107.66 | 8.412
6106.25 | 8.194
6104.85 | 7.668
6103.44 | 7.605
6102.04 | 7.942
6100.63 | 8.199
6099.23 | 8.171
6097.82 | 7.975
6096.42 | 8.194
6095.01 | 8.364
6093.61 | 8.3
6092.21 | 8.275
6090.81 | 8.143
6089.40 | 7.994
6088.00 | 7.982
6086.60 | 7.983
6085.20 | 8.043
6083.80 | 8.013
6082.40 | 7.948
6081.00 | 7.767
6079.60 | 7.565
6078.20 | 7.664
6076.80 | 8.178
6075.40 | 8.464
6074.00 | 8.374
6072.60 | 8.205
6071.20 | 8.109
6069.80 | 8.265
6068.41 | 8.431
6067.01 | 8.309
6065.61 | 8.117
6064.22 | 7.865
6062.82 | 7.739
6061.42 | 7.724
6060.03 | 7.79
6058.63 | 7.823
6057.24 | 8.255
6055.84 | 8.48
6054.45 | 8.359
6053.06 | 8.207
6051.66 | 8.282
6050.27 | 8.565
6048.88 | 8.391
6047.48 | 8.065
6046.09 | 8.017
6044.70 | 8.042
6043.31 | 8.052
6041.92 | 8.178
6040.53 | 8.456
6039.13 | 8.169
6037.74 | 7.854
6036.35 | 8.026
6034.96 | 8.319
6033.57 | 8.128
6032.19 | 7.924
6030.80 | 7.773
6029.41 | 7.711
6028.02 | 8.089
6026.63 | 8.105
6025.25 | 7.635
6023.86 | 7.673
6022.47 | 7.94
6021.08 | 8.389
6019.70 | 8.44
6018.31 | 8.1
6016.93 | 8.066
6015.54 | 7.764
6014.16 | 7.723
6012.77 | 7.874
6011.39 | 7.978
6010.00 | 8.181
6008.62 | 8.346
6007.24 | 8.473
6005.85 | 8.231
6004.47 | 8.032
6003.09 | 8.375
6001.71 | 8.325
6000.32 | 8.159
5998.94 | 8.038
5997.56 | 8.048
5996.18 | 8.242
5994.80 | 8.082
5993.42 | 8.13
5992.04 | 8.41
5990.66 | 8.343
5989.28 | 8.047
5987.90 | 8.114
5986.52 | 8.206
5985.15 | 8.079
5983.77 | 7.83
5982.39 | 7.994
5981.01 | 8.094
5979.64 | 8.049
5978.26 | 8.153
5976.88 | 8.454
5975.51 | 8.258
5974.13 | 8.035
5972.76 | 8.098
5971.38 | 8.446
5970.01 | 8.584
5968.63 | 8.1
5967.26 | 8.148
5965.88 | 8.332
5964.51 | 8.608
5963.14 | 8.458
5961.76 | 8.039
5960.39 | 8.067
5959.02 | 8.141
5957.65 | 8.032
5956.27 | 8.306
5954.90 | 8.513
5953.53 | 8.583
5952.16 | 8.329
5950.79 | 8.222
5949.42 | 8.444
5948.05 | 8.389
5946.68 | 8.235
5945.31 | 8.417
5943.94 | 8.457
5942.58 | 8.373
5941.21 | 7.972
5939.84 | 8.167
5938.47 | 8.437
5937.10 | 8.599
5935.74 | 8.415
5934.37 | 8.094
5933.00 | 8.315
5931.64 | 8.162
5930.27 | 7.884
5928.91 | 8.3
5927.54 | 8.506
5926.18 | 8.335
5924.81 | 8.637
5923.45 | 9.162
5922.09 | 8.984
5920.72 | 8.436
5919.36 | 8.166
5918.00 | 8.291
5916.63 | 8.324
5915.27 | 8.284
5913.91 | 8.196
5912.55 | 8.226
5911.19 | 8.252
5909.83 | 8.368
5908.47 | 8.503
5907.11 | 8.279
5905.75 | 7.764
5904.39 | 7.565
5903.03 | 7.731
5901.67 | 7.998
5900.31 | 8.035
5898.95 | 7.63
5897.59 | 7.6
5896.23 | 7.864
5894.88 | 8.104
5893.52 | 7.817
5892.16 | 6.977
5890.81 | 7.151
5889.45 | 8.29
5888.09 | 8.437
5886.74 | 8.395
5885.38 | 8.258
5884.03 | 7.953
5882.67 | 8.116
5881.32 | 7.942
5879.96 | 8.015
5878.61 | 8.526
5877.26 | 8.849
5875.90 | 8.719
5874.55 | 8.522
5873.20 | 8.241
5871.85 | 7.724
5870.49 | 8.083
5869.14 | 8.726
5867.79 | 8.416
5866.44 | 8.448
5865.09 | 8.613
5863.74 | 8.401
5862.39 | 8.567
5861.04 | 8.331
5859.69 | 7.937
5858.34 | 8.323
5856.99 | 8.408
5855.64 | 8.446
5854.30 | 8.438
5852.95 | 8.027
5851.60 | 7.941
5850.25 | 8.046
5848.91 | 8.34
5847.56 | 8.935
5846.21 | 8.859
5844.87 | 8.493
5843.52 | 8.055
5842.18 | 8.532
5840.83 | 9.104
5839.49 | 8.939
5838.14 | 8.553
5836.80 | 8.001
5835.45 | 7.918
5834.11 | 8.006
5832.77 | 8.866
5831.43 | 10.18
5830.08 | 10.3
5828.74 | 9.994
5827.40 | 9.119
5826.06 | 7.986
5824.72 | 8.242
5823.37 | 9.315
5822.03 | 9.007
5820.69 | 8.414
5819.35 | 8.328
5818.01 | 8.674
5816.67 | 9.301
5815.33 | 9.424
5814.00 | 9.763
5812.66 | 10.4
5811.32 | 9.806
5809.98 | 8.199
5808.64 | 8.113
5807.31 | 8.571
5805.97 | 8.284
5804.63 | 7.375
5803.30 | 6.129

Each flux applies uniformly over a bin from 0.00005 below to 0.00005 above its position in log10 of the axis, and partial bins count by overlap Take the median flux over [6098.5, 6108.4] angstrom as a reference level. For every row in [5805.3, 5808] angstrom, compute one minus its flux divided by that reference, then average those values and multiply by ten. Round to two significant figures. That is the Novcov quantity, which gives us -0.31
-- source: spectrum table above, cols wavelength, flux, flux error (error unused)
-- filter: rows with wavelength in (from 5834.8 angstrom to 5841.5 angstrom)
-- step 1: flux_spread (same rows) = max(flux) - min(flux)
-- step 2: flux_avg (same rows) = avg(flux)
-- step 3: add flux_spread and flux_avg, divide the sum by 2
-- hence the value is 4.84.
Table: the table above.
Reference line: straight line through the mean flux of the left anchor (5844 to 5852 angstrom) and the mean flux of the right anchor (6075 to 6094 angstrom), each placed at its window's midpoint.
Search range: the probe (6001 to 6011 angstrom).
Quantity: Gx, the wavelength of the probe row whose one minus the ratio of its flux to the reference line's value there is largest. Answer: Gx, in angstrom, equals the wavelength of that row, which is 6004.47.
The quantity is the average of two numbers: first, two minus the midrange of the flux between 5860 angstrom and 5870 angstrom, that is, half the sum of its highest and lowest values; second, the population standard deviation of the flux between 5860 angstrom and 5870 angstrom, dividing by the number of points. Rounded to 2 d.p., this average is -3.20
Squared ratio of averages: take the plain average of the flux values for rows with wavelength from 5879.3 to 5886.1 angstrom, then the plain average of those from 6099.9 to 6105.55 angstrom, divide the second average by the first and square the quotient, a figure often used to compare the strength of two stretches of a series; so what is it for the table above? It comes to 0.95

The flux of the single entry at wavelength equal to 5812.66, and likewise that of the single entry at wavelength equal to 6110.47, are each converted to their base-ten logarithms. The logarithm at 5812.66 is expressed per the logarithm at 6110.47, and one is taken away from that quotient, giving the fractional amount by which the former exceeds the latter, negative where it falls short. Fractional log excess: 0.13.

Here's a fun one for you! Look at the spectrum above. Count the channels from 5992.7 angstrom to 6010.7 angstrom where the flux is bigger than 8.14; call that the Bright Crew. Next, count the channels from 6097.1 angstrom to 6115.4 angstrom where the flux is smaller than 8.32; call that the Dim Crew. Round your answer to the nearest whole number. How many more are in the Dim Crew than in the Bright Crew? 4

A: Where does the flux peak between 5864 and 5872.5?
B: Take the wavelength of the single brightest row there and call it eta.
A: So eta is 5869.14 angstrom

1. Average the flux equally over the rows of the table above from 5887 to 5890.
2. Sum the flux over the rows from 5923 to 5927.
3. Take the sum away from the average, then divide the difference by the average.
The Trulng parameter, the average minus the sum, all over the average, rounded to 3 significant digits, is -2.12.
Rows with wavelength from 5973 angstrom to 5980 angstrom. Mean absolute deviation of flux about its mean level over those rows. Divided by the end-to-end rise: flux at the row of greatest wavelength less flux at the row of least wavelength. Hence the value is 9.5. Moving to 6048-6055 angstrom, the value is -2.9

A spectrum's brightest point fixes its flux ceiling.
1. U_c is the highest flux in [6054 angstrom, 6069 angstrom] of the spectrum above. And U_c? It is 8.48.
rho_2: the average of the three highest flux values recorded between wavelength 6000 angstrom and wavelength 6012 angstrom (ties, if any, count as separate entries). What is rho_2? 8.40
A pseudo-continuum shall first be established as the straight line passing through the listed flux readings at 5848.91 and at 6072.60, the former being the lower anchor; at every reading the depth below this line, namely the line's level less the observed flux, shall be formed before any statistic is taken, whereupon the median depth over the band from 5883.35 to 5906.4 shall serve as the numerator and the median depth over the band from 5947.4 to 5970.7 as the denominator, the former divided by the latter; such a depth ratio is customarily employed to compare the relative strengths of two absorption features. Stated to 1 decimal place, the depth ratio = -8.7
